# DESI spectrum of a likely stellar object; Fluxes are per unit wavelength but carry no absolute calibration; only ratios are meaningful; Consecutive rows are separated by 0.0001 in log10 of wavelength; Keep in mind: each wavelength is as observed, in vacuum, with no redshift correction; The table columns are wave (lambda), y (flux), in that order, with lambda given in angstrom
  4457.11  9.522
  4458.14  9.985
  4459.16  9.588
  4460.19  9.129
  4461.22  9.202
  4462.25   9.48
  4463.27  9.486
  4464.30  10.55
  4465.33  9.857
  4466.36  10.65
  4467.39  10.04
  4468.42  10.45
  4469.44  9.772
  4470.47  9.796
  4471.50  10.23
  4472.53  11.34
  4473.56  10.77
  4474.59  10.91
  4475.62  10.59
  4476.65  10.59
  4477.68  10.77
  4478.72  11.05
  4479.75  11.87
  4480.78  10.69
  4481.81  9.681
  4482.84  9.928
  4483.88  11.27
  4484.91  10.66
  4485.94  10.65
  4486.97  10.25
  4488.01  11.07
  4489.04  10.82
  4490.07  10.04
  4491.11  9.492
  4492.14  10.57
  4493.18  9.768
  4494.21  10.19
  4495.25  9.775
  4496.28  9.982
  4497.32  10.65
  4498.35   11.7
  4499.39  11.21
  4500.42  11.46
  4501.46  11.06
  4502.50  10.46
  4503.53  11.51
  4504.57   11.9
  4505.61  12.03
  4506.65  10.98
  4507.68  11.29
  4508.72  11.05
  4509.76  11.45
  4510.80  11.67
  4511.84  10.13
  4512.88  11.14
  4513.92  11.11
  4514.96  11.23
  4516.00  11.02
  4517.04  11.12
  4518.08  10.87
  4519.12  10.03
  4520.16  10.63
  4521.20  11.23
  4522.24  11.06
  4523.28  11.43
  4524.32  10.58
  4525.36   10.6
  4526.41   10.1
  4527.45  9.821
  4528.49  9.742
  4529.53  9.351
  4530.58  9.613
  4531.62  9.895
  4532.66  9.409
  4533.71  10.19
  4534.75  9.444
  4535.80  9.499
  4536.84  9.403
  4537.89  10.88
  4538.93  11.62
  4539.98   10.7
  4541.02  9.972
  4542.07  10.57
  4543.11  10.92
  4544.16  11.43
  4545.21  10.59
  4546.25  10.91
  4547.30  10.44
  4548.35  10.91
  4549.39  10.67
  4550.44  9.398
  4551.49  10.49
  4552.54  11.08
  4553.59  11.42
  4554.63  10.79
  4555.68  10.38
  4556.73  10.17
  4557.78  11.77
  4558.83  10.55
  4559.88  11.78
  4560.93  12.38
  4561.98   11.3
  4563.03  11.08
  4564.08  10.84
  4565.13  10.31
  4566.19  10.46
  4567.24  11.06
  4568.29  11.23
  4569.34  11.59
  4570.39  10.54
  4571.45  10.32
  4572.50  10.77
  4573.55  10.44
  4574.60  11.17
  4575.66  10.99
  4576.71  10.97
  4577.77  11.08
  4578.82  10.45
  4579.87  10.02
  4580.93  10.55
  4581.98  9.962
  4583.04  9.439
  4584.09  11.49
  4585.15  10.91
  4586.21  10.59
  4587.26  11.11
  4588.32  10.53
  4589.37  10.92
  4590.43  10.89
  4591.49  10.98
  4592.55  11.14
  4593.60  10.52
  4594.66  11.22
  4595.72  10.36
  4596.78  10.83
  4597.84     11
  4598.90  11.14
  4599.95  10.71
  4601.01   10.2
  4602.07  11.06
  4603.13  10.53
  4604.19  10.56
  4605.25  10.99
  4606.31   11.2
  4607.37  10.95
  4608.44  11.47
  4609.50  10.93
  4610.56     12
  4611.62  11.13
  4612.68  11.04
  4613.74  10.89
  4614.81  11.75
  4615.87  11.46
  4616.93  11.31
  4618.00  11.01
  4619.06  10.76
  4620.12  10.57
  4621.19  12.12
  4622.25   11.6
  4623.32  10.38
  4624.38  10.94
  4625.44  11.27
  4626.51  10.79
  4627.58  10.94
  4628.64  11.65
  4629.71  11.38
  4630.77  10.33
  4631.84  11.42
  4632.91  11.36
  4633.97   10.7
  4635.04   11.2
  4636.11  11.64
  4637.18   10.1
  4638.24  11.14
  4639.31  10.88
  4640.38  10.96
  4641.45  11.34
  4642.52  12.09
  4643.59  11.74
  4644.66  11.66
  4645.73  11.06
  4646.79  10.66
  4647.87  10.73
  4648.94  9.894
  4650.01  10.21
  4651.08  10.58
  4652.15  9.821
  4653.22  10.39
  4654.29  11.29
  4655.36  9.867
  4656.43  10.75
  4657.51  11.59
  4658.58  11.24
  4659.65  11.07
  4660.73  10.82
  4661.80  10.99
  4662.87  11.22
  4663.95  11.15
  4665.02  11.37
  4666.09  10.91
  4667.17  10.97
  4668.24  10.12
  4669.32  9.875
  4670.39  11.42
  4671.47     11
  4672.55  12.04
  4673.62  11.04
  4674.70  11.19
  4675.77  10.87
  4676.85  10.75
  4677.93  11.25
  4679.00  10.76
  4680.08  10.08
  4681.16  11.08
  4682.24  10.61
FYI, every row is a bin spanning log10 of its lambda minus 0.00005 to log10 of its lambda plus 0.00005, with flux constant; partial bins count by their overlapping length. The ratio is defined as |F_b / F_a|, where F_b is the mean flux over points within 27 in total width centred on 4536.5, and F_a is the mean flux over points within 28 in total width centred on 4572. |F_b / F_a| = 0.95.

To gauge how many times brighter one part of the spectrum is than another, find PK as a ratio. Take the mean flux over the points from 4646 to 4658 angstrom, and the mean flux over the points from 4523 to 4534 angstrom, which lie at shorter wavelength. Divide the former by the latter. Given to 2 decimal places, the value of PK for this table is 1.05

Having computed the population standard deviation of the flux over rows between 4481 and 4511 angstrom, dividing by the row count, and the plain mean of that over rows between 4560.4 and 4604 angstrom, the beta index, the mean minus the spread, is 10.1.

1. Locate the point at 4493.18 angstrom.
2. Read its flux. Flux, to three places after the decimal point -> 9.768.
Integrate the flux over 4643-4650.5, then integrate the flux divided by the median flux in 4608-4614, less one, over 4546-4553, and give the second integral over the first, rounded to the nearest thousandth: -0.004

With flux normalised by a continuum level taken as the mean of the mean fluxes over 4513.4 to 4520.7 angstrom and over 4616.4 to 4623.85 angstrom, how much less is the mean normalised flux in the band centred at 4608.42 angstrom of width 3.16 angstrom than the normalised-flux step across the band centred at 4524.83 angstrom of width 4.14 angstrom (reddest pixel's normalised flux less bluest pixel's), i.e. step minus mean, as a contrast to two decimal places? -1.13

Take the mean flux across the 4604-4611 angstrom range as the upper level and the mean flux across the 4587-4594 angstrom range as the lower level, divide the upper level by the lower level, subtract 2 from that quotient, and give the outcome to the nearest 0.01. -0.97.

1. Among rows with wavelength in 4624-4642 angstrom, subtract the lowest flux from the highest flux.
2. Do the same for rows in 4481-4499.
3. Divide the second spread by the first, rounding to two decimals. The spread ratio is 1.42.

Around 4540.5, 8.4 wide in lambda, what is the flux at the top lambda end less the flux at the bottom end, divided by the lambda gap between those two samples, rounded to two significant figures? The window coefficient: 0.28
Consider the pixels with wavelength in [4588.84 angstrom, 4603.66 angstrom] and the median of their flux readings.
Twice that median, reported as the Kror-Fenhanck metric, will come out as 21.8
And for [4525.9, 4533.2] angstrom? 19.5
